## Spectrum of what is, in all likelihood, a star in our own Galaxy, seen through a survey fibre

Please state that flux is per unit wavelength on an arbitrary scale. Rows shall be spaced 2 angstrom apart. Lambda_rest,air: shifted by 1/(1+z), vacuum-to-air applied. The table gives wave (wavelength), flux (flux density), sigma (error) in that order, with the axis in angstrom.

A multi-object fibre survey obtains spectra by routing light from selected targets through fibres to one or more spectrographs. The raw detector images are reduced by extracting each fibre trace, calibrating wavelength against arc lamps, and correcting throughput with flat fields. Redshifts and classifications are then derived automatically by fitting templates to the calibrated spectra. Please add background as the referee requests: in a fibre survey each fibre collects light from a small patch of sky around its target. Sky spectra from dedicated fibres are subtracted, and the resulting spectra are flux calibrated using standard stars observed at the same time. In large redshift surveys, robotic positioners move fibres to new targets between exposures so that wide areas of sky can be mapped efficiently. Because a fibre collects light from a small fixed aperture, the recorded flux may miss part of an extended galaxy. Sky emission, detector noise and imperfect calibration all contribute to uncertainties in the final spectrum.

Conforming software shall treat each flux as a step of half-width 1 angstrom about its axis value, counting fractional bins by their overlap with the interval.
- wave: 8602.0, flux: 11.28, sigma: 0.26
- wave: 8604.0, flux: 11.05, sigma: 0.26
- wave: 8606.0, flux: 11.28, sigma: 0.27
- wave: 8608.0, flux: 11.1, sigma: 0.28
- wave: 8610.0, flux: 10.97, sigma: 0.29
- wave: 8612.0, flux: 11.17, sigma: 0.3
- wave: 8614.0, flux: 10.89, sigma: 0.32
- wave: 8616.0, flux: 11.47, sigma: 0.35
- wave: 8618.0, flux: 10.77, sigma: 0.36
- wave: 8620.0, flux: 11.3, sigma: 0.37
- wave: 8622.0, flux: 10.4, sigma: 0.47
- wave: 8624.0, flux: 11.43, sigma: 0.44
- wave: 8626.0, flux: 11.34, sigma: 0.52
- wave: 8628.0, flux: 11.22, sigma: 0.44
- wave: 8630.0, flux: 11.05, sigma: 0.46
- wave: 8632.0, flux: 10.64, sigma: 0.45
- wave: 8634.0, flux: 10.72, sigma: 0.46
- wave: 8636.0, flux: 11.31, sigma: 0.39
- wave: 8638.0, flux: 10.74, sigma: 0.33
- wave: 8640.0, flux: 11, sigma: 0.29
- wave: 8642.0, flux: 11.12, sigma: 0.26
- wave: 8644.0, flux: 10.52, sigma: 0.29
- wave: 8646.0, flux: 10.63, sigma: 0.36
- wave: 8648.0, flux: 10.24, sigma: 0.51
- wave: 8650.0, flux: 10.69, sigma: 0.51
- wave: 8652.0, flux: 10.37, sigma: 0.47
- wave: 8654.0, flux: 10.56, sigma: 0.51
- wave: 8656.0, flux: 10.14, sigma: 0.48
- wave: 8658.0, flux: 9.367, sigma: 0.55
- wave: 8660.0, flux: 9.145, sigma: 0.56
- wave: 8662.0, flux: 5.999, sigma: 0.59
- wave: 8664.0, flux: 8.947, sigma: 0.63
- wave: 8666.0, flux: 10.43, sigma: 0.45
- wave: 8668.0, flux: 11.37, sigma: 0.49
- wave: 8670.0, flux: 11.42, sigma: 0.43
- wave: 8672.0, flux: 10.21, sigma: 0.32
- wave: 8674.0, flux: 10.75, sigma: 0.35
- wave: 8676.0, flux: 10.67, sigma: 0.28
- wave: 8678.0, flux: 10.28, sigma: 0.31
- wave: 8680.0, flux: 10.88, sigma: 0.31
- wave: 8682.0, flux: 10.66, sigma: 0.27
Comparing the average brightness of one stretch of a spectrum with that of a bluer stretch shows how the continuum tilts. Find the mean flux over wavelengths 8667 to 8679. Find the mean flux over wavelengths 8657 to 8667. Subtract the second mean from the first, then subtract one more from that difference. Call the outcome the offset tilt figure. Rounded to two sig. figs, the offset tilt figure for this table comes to 1.0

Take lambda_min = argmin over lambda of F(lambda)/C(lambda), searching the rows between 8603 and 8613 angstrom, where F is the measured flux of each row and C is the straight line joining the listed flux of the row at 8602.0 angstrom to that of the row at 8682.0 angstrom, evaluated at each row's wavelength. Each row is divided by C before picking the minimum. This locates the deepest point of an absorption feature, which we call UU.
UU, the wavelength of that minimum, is 8610.0 angstrom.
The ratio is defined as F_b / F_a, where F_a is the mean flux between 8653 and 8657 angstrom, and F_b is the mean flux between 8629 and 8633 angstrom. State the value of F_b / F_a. 1.048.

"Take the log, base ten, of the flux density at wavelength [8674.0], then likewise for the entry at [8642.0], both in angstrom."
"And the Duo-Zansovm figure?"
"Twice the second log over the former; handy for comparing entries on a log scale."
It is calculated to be 2.03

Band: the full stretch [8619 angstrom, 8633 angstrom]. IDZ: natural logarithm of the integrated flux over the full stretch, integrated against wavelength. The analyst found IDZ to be 5.0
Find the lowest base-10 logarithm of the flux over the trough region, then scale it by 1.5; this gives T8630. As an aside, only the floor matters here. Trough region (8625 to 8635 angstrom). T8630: 1.54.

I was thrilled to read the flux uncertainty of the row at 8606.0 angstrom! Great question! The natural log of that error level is -1.3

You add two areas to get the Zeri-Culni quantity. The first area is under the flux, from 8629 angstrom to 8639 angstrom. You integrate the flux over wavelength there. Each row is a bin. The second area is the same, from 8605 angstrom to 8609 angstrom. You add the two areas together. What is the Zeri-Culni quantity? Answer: 154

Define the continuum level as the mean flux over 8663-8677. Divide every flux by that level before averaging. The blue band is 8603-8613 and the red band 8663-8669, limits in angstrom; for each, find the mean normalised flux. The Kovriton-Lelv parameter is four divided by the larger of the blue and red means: 3.79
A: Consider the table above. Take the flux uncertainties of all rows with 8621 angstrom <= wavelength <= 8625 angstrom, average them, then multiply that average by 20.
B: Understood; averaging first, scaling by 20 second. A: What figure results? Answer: 9.1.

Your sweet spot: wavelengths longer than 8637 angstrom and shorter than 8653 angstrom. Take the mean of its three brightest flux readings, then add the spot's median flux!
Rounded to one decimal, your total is 21.6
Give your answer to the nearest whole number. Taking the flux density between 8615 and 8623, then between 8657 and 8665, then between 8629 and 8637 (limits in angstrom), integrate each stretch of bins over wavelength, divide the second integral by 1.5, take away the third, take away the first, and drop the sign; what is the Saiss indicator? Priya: 131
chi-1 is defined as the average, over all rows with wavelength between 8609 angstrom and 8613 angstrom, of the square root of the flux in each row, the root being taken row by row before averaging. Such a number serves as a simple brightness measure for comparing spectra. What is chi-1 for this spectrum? 3.327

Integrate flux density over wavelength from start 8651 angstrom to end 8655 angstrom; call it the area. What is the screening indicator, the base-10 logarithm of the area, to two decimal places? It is 1.62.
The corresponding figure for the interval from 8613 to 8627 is 2.19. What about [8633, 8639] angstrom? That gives 1.82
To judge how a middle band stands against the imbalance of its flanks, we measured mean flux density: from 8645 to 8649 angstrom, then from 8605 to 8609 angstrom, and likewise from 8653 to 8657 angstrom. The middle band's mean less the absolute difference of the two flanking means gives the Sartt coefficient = 9.6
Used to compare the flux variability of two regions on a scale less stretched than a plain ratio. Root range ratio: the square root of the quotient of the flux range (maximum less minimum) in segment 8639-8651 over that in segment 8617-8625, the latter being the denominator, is 0.92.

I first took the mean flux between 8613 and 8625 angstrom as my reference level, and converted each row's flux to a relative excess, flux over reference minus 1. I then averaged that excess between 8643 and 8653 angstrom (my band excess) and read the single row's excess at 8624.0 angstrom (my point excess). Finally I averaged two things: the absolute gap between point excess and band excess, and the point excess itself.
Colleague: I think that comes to 0.060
